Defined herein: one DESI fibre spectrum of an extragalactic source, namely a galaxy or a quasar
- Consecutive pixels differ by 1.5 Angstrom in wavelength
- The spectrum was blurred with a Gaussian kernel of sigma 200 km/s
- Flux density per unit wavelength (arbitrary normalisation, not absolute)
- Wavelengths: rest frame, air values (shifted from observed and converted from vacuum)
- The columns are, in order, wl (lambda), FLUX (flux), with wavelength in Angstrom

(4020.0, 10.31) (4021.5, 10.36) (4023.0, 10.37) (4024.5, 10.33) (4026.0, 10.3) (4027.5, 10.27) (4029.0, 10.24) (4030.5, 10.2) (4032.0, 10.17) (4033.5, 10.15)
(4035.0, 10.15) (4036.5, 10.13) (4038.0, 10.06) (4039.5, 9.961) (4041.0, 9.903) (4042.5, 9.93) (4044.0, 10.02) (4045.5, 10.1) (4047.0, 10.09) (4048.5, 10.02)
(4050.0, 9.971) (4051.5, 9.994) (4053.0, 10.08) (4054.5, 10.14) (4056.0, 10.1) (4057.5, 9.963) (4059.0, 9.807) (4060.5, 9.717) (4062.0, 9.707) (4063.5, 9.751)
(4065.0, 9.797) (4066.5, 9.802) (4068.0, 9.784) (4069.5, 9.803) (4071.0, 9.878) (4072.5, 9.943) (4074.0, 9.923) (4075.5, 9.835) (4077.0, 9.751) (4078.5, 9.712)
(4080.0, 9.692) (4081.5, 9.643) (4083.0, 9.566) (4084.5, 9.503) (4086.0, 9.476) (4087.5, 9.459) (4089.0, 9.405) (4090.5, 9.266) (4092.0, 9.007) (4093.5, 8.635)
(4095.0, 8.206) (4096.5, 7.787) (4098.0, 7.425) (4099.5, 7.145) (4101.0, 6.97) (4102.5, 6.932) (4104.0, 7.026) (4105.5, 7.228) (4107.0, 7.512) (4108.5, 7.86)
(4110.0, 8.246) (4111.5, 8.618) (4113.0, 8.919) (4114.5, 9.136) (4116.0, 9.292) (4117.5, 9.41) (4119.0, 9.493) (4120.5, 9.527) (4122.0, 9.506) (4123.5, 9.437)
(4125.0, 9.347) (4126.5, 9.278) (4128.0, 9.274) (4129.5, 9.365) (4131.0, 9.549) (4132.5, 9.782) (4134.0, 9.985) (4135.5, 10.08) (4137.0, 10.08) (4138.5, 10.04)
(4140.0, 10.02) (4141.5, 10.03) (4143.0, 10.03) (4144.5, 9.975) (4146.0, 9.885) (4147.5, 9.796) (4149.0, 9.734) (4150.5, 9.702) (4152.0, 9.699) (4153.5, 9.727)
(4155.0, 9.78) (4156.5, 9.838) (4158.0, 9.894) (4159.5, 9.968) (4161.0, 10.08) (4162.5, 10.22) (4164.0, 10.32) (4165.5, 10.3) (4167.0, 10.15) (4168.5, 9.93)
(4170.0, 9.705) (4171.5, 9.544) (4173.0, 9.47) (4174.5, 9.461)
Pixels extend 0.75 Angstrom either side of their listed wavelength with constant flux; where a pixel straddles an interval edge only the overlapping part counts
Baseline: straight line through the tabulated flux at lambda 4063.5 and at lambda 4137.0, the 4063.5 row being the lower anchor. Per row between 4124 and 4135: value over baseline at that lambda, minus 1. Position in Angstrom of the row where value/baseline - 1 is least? 4128.0 Angstrom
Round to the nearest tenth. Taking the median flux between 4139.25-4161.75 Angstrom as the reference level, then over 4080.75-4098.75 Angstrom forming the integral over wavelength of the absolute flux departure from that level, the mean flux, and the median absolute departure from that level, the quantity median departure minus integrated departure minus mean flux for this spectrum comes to -25.3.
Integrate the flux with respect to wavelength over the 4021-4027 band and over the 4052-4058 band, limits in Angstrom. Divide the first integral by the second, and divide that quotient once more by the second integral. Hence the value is 0.0170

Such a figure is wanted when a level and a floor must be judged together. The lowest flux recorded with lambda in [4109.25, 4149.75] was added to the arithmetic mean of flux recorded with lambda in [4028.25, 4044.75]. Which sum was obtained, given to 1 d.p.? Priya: 18.3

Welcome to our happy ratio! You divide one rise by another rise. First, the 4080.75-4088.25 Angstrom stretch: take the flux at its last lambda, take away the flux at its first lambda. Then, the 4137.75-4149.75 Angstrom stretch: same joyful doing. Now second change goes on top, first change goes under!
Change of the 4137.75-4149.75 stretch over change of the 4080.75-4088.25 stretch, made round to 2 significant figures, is 1.7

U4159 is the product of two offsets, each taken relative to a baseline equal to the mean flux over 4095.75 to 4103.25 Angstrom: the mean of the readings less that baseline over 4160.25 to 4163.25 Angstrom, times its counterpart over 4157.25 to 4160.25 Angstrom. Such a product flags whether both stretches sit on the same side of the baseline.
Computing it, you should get 7.8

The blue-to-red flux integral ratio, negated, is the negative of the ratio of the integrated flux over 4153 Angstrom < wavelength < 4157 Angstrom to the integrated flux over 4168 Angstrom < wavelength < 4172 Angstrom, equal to -1.01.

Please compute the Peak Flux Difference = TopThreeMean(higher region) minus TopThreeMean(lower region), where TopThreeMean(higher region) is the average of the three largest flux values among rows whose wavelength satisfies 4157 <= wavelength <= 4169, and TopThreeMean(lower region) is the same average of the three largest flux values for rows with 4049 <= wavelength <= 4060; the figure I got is 0.17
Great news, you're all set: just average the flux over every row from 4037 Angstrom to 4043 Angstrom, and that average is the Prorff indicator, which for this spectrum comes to 10.0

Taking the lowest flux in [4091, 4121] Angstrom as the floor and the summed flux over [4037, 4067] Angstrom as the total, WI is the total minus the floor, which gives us 192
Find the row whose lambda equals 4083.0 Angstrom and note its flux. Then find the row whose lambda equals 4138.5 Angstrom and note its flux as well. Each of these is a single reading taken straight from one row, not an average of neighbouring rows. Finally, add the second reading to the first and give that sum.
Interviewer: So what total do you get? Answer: 19.61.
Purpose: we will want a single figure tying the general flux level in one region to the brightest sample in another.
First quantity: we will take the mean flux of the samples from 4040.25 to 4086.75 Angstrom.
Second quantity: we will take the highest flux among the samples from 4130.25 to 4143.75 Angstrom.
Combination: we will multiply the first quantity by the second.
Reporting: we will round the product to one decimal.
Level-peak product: 99.3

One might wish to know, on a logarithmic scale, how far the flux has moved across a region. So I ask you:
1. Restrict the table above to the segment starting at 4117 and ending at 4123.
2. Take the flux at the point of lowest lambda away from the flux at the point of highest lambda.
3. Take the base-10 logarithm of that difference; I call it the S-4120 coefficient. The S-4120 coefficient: -1.0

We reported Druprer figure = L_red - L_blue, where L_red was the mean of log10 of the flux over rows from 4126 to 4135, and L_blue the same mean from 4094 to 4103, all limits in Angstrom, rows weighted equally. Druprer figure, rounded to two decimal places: 0.11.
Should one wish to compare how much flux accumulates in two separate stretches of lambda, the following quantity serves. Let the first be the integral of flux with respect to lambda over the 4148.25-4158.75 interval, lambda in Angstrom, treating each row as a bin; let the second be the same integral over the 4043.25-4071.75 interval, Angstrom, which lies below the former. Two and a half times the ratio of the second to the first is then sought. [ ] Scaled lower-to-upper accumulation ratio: 6.9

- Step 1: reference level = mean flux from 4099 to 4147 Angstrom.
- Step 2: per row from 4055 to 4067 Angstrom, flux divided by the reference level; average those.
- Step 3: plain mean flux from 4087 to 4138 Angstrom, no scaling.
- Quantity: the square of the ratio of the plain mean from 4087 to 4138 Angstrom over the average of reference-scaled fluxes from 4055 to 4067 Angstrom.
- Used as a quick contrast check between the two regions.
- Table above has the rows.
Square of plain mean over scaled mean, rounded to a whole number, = 65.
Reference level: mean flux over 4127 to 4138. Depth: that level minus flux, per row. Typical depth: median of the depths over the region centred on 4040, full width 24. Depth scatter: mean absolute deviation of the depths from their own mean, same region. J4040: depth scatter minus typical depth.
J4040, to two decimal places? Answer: 0.43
